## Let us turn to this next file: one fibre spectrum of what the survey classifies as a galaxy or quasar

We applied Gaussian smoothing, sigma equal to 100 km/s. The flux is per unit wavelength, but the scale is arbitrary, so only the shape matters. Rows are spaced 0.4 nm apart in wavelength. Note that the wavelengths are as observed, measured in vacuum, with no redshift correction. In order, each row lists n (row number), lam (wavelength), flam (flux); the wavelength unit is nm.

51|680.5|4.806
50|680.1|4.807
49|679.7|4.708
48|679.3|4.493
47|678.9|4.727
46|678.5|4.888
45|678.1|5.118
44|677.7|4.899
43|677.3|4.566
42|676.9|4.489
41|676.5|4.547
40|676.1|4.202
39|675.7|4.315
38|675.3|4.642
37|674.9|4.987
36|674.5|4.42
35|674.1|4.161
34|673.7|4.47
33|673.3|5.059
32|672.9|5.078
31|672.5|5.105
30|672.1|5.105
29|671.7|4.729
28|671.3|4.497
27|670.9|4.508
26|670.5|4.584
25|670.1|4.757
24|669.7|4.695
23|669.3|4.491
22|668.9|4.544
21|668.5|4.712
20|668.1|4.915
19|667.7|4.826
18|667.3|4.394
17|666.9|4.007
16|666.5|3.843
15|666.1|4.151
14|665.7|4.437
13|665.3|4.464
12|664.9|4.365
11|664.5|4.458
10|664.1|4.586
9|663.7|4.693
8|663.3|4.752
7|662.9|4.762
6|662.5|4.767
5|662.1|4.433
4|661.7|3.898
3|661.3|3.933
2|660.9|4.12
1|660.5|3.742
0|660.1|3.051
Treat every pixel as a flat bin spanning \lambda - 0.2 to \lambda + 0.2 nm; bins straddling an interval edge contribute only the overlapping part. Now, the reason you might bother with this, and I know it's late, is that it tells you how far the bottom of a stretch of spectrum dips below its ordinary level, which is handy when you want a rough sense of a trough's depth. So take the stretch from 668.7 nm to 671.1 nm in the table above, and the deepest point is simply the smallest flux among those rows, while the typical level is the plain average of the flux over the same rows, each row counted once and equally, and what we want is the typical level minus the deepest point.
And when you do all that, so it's 0.11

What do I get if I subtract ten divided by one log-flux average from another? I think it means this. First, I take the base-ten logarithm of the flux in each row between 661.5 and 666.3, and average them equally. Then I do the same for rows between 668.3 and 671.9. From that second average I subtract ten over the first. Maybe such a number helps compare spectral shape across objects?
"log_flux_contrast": -14.7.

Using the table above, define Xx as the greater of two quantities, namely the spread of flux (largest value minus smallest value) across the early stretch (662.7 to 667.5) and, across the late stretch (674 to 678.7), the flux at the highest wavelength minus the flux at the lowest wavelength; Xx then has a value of 0.92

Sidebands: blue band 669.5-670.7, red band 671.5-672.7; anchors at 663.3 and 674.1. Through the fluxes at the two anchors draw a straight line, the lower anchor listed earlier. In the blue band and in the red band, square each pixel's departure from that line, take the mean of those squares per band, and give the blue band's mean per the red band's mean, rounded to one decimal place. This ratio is 0.2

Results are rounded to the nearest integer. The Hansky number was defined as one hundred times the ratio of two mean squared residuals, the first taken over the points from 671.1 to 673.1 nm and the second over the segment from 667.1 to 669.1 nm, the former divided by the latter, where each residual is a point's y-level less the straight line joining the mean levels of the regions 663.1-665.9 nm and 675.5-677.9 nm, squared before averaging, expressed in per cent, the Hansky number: 362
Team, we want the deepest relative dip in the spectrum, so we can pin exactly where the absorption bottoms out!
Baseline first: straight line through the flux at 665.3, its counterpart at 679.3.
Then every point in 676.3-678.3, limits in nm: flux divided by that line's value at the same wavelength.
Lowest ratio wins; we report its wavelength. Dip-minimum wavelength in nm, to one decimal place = 676.9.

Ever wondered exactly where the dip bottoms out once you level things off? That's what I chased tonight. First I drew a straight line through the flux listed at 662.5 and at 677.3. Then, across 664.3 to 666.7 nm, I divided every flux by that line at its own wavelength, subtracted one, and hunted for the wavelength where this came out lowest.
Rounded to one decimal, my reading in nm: 666.5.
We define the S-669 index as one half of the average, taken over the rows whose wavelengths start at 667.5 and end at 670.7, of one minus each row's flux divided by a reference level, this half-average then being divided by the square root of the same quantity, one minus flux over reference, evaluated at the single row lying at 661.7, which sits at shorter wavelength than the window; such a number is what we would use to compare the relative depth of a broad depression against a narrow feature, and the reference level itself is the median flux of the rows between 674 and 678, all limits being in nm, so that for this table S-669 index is -0.052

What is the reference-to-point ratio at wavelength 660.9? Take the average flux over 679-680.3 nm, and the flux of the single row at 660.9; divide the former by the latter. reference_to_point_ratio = 1.13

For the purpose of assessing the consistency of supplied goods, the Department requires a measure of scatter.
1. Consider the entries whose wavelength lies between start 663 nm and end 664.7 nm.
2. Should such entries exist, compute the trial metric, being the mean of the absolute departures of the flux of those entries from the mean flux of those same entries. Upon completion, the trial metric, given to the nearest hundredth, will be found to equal 0.10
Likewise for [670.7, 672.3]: 0.21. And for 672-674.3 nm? 0.34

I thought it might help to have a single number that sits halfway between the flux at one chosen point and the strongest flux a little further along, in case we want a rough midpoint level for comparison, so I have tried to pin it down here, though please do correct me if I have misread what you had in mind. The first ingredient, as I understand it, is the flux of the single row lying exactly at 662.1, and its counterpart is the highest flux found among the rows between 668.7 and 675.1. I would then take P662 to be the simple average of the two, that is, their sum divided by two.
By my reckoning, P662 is 4.8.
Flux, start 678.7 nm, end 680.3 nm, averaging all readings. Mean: 4.68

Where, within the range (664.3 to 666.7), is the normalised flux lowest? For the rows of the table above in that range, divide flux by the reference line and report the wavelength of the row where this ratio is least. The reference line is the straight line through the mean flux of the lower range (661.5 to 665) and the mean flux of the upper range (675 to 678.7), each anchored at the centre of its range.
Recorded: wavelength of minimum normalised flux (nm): 666.5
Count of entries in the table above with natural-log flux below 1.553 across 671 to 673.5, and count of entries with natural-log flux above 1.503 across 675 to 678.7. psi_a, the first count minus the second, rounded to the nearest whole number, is -5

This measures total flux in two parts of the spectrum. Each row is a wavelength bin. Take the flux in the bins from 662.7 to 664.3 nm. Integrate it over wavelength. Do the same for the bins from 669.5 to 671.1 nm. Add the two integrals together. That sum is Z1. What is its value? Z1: 14.9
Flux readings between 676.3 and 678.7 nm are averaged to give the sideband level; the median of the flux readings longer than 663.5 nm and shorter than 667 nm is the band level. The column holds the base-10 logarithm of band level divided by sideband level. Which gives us -0.030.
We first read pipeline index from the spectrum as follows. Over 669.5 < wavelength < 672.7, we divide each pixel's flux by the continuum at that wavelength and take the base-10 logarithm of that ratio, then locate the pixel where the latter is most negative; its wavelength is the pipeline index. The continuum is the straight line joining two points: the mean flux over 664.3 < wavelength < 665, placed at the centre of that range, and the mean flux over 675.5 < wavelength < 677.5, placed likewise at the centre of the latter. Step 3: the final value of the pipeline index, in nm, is 671.3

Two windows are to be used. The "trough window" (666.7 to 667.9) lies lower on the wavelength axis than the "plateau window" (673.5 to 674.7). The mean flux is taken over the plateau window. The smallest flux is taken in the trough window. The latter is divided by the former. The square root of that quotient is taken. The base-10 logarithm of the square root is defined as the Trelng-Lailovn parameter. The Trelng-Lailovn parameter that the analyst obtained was -0.018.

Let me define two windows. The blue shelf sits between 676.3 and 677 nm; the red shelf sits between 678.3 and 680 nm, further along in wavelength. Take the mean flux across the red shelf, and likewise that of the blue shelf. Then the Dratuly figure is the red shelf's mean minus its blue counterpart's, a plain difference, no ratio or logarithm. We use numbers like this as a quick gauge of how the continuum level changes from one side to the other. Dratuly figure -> 0.19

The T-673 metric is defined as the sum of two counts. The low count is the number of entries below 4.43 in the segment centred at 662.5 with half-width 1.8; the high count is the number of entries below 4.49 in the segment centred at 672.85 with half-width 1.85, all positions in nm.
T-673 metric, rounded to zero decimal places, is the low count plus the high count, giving 6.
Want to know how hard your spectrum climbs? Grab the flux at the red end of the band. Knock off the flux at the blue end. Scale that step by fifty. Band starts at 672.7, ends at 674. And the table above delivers -30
